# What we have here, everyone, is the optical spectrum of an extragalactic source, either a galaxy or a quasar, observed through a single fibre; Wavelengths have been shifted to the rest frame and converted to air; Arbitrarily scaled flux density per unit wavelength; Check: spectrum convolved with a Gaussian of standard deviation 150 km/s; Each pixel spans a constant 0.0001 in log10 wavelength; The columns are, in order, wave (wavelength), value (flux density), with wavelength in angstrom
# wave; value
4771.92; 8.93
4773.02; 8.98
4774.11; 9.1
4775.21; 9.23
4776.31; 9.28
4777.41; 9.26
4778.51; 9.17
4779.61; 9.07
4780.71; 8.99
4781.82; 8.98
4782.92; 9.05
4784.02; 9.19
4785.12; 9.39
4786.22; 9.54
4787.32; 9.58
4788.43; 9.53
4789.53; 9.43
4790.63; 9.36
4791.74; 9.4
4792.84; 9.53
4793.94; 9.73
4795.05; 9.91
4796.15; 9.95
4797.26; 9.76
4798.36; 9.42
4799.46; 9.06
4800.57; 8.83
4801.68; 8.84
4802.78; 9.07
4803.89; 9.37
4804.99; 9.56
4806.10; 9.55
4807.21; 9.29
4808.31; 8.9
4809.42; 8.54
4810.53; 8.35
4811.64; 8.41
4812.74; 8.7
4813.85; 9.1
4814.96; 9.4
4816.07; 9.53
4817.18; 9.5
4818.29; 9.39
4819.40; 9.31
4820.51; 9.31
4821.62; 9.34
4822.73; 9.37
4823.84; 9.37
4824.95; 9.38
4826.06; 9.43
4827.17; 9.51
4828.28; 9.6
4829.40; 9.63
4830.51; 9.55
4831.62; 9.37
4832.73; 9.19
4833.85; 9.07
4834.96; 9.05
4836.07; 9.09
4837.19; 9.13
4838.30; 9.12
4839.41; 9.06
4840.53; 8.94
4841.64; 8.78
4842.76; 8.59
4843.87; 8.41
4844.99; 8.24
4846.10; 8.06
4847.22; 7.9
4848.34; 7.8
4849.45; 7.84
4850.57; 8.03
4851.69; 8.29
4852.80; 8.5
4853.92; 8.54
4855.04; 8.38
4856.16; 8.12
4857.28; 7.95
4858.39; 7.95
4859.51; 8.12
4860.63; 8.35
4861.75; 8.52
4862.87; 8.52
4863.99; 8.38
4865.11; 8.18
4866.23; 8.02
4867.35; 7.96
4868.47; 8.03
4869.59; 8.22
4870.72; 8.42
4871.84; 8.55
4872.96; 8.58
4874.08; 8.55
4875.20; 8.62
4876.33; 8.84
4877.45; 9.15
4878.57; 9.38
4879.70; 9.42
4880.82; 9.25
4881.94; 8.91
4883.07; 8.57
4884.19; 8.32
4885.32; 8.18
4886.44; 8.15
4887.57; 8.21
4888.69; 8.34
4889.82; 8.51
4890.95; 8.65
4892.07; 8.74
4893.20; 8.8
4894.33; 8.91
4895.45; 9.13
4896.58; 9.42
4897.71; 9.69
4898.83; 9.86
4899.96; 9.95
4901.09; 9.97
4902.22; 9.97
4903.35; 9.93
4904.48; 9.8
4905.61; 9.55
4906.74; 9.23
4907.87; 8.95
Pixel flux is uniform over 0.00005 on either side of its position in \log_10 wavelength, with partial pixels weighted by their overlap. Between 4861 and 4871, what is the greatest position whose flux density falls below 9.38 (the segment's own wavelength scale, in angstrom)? 4870.72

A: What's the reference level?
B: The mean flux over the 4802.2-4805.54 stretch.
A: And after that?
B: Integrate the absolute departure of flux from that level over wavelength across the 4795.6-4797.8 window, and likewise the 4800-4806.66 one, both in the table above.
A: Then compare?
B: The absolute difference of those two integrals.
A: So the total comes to 0.8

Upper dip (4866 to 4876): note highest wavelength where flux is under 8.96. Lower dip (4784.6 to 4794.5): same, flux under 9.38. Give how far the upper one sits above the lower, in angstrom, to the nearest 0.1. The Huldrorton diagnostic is 84.6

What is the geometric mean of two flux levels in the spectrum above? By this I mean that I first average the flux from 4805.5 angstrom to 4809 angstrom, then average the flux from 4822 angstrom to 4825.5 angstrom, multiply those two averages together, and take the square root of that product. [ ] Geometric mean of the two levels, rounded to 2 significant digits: 9.3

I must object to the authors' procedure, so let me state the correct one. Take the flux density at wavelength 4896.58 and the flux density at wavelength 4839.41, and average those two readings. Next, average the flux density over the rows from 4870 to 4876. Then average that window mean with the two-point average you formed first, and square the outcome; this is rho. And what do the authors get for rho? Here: 79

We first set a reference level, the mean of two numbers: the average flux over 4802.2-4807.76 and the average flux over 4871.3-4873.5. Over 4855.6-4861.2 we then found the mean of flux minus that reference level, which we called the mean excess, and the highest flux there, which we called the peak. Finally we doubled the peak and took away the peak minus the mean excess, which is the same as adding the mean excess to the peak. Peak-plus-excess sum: 7.5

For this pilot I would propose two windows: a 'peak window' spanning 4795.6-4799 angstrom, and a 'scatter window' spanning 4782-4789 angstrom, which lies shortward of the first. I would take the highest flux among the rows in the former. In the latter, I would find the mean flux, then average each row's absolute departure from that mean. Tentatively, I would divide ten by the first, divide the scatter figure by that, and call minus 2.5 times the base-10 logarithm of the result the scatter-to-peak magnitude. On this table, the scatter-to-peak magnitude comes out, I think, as 1.91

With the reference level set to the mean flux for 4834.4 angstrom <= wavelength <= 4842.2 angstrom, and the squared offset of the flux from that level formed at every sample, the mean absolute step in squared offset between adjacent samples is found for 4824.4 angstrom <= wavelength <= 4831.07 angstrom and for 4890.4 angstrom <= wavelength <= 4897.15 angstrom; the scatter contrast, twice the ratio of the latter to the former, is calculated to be 1.7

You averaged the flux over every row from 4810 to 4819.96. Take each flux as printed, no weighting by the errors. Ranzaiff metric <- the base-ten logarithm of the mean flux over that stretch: 0.958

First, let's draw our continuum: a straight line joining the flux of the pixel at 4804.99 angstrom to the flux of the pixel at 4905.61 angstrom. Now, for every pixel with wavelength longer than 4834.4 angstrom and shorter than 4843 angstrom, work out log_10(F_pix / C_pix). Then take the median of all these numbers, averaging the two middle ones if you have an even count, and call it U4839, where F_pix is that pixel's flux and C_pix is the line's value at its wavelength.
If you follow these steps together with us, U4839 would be -0.023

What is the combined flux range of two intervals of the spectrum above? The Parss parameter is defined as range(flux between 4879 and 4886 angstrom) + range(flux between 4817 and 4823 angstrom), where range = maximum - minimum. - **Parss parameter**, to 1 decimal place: 1.4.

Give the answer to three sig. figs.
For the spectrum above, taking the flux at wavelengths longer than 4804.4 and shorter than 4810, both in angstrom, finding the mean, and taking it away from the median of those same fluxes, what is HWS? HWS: 0.122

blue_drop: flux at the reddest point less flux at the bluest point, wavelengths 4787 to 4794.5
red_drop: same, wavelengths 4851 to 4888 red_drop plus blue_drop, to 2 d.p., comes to 0.07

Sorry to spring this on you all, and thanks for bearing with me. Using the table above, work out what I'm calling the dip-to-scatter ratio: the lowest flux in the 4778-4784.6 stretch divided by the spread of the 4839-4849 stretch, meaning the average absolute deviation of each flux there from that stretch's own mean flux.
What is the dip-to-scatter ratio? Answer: 23.9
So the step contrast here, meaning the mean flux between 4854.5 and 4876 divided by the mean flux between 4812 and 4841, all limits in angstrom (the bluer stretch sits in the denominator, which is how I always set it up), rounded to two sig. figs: 0.89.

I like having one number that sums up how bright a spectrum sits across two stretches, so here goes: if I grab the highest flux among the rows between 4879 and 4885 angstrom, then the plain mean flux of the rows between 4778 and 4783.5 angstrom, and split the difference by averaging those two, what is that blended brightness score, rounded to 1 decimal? 9.2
